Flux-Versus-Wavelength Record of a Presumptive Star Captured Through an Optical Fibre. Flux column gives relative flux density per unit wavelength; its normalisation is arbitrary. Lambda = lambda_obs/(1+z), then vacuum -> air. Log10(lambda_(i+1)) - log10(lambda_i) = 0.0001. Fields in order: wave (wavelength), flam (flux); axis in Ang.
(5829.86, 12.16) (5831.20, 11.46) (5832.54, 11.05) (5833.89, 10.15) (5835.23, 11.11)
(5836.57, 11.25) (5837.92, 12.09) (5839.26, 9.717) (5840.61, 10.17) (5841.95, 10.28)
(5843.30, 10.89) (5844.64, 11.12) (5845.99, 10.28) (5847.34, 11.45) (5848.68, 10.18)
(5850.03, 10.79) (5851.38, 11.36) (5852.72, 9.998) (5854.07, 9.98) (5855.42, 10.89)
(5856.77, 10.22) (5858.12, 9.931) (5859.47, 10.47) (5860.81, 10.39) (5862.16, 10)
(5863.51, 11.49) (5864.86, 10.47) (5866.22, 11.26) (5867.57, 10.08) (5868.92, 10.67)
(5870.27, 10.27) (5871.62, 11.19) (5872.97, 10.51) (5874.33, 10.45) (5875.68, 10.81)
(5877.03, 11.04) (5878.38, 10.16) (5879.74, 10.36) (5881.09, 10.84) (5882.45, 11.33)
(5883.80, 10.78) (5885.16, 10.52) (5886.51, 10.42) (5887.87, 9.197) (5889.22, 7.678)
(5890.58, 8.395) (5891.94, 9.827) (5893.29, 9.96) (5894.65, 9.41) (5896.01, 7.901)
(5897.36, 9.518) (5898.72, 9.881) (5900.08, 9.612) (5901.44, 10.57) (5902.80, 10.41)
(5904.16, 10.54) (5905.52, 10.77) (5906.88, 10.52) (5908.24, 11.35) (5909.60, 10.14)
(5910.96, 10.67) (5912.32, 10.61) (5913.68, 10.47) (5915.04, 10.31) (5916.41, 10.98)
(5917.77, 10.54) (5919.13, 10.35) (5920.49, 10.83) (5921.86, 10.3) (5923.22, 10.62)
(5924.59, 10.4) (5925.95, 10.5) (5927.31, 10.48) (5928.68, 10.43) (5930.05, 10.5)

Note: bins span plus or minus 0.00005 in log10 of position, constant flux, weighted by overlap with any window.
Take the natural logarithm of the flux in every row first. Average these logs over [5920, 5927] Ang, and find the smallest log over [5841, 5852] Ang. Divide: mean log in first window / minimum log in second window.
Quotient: 1.01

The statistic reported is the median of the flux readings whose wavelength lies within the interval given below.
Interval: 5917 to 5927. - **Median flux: 10.5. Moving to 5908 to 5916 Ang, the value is 10.5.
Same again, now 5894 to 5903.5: 9.6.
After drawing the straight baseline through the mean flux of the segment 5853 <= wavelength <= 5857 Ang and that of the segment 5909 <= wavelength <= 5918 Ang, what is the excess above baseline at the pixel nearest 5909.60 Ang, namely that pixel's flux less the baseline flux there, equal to -0.38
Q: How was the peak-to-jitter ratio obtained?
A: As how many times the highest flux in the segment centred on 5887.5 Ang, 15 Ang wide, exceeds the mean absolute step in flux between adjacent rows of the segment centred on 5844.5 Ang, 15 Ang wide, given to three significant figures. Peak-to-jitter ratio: 13.8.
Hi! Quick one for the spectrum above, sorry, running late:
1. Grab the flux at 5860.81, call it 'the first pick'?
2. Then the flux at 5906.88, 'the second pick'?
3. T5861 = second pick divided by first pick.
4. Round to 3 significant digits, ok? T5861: 1.01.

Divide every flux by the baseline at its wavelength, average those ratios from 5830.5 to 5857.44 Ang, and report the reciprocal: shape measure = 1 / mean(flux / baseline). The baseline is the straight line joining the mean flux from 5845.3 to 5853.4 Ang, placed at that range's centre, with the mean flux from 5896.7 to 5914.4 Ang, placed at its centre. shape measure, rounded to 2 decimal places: 1.00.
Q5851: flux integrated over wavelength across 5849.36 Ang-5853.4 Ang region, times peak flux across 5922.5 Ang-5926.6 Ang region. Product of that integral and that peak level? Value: 460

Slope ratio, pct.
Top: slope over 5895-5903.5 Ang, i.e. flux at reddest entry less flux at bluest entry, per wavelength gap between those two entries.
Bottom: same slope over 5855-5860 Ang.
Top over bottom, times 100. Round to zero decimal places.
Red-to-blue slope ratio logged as -356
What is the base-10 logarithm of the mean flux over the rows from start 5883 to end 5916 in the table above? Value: 1.00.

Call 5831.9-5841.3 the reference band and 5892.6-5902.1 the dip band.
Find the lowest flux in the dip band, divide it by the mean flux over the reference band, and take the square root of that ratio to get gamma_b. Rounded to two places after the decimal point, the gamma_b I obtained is 0.86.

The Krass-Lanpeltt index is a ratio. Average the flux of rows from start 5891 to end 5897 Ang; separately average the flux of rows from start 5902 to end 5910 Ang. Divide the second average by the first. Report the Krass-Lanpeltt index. 1.15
